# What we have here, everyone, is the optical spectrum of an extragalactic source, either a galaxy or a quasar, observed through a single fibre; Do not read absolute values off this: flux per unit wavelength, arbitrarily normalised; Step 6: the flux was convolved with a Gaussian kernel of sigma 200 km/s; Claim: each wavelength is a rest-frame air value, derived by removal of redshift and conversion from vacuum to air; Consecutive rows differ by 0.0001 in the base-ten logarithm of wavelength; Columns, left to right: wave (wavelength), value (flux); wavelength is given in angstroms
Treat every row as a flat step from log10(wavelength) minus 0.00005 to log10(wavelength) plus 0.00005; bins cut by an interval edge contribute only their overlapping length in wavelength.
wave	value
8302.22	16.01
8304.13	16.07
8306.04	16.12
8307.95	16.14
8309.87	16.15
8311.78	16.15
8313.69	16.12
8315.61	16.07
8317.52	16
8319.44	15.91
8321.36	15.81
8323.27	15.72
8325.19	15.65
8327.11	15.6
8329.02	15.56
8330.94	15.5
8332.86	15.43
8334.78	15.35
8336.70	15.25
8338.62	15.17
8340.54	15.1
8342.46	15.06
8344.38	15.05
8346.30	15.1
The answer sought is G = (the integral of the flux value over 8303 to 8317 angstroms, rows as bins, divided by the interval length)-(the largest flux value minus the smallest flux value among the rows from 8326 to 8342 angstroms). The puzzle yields 15.6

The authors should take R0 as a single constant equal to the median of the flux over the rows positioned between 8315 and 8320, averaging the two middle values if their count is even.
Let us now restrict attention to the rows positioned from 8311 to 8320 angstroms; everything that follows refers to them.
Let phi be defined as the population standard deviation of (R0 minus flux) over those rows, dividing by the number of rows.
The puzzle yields 0.09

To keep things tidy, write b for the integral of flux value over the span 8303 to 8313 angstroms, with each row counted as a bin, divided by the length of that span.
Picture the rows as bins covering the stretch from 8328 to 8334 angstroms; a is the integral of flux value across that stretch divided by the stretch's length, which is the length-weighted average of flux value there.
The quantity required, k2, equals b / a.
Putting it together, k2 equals 1.04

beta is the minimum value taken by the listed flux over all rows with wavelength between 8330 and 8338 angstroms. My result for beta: 15.25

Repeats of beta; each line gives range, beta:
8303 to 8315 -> 16.07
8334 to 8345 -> 15.05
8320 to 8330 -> 15.56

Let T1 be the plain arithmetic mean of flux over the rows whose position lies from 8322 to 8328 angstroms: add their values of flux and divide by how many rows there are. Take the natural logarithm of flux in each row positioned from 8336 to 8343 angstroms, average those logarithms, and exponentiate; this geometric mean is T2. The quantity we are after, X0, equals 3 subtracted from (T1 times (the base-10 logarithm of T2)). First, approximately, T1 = 15.7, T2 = 15.14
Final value 15.5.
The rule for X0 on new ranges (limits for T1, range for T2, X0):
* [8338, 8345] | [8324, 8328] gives 15.0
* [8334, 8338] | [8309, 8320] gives 15.5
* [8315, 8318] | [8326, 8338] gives 16.1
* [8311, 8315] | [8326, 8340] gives 16.2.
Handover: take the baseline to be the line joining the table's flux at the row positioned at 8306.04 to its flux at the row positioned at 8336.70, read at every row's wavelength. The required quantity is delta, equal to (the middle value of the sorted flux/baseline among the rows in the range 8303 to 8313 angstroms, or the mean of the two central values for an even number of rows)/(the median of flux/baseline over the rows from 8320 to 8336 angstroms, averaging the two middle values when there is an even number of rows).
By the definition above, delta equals 1.00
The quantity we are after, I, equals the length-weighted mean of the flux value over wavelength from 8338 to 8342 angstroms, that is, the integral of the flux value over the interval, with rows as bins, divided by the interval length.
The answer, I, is 15.1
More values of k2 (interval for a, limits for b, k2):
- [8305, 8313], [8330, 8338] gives 0.95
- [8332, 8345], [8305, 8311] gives 1.06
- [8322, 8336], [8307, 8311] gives 1.04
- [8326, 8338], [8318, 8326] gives 1.02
